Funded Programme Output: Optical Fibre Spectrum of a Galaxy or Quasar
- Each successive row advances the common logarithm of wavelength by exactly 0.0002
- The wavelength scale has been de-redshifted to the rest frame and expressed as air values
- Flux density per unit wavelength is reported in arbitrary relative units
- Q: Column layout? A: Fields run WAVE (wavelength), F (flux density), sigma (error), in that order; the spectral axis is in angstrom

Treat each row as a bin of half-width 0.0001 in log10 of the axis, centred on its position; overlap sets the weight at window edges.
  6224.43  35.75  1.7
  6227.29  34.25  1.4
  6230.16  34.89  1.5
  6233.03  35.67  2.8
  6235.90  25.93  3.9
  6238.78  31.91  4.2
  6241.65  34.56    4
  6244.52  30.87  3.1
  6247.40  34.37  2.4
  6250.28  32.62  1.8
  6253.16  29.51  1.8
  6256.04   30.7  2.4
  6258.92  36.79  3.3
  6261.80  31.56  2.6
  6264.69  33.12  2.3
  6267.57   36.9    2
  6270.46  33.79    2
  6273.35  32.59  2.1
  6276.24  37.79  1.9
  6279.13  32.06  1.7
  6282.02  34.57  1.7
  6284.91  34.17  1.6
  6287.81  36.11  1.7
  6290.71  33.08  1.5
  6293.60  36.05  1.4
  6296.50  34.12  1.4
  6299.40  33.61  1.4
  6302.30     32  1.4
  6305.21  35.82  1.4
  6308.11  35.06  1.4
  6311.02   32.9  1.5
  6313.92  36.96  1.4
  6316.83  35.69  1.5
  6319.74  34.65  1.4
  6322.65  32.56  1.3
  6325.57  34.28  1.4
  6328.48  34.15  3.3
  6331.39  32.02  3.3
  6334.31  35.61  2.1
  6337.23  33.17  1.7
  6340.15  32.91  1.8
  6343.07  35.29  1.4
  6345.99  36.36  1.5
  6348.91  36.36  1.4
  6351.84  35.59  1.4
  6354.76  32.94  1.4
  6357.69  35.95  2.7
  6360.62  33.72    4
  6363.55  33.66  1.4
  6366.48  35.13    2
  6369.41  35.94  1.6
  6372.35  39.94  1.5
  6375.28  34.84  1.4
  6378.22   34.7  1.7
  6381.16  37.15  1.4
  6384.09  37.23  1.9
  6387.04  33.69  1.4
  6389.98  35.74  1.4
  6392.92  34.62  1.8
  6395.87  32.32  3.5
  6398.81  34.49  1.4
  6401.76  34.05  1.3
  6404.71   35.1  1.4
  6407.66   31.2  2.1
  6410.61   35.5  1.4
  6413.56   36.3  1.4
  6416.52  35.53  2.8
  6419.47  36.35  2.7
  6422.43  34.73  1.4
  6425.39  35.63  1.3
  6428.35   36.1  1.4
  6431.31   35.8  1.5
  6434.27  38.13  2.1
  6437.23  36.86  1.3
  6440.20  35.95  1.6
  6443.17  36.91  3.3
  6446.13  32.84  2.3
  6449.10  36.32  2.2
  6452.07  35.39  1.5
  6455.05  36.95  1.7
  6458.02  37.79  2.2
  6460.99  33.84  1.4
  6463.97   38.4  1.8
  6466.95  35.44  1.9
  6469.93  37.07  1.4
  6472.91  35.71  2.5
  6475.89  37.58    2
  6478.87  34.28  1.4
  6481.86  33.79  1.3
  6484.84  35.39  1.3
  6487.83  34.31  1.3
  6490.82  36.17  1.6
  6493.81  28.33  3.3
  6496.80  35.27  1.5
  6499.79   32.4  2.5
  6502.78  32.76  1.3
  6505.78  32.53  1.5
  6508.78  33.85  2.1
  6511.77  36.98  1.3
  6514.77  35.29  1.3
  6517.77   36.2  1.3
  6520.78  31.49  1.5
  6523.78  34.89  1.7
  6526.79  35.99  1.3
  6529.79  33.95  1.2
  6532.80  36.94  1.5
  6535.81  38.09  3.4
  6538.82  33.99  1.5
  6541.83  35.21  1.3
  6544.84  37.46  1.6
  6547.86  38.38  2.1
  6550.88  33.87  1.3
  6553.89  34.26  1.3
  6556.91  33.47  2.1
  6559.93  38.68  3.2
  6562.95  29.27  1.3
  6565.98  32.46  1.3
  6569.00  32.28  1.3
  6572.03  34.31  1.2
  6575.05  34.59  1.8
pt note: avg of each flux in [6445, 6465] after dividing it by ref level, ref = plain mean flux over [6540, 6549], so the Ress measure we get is 0.97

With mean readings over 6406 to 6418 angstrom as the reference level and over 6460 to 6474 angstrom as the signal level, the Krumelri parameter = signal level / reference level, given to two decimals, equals 1.04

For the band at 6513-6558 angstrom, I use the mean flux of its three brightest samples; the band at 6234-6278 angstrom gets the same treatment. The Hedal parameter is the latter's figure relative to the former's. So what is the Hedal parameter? 0.98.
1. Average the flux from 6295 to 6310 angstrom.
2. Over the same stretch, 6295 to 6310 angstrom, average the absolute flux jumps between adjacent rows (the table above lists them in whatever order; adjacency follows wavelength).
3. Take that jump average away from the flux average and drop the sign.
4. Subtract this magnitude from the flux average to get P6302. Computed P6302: 1.7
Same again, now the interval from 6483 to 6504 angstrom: 3.5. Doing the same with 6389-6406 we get 1.4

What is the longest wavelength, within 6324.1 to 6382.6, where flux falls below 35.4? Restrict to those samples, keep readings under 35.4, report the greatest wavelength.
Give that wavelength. 6378.22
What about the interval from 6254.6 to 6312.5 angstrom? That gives 6311.02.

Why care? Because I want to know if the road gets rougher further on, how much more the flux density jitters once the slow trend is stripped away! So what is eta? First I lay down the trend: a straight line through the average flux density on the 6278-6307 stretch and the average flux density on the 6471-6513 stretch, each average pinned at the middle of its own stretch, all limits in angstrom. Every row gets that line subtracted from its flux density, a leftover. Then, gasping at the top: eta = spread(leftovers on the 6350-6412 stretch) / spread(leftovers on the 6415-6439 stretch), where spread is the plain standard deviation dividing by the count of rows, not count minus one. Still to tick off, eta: 1.9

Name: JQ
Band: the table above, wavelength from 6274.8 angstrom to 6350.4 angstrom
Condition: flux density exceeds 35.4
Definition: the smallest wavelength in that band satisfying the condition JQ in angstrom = 6276.24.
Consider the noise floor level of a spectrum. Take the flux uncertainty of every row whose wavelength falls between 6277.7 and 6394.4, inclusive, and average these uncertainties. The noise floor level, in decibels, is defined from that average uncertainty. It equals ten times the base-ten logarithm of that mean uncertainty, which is 2.3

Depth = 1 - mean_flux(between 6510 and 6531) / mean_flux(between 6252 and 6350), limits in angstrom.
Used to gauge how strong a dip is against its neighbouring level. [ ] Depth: -0.023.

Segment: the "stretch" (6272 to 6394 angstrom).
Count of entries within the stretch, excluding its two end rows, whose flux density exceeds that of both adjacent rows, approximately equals 12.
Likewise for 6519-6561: 4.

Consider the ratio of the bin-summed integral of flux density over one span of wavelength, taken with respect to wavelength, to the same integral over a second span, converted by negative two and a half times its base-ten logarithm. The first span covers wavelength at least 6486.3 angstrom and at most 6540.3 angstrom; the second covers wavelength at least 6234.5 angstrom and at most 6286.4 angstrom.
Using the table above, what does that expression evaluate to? -0.09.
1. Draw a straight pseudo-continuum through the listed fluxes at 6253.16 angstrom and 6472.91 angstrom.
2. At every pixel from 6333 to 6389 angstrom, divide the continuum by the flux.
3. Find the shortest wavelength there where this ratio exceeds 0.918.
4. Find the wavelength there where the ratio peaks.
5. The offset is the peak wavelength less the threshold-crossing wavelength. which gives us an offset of 49.8 angstrom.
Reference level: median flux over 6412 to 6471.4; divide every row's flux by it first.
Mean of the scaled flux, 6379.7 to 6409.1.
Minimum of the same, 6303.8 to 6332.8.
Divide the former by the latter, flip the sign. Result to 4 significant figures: -1.079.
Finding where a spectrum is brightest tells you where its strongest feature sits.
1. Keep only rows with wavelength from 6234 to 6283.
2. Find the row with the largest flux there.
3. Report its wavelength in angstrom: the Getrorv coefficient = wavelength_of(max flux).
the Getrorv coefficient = 6276.24 angstrom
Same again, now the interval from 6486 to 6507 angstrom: 6490.82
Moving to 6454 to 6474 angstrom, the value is 6463.97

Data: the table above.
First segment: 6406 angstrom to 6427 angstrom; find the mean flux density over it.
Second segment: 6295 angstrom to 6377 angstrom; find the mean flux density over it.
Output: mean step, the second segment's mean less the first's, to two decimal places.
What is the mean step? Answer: -0.35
